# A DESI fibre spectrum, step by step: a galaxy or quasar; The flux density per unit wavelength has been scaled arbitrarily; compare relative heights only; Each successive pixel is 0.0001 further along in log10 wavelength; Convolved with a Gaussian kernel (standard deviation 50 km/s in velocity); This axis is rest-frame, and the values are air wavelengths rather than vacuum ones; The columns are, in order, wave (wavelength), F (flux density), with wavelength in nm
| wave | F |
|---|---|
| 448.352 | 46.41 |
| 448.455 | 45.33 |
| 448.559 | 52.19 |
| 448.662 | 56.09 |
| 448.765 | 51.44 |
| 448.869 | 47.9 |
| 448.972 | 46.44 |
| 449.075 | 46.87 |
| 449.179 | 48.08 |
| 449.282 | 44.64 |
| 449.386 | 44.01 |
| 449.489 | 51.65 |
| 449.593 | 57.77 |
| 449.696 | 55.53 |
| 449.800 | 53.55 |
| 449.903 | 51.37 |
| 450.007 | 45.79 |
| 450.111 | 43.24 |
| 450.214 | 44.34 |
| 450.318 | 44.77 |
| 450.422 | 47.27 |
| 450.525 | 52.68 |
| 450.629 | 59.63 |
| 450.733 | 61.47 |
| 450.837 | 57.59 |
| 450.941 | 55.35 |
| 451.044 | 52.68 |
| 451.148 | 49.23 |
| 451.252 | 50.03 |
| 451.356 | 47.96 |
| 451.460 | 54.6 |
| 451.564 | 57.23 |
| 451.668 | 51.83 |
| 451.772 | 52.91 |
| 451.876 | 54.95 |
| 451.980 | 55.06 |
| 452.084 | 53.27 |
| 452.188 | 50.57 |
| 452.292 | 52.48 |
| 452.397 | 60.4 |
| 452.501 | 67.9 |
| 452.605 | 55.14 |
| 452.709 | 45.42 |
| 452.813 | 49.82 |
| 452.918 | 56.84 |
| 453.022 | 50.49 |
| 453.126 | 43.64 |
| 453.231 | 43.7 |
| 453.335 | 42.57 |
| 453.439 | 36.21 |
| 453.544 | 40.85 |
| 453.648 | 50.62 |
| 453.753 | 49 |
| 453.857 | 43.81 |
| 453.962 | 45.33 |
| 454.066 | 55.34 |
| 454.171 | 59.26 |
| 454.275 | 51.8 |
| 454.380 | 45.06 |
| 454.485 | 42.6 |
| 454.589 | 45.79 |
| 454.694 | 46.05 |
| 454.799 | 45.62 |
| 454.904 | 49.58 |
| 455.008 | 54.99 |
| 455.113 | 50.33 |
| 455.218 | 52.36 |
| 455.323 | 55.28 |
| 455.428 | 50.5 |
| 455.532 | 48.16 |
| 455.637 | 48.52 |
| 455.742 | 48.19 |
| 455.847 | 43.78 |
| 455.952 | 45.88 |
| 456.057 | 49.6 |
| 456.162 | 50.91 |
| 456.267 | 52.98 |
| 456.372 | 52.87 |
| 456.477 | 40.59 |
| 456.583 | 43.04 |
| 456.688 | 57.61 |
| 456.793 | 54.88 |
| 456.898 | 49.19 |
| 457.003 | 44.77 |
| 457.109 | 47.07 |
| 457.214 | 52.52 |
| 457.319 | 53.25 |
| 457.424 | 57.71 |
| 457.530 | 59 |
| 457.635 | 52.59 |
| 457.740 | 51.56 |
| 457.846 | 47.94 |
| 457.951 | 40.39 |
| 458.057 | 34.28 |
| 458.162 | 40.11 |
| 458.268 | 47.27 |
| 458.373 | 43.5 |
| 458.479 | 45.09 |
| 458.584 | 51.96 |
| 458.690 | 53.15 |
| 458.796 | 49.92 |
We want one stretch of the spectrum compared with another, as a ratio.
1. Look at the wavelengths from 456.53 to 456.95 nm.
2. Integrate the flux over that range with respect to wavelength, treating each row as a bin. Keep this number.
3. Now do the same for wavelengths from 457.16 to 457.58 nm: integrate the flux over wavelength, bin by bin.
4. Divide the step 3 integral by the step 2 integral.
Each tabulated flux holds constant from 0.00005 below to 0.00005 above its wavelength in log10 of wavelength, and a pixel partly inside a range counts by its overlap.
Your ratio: 1.09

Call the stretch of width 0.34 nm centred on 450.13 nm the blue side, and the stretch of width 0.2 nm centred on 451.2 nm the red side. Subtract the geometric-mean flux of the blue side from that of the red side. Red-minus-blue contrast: 5.2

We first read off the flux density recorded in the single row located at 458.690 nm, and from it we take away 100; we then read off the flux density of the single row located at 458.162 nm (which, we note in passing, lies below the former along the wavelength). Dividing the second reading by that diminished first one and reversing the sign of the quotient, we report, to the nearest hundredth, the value 0.86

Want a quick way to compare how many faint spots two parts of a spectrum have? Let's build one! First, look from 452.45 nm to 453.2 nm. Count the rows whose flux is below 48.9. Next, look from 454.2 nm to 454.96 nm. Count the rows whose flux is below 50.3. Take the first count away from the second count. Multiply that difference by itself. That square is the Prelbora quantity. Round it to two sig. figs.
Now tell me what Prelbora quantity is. 16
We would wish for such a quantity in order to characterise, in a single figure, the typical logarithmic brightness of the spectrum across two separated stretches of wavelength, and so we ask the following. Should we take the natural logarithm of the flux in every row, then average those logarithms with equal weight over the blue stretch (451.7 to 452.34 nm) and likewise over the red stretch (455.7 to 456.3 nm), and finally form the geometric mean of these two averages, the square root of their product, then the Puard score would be 3.93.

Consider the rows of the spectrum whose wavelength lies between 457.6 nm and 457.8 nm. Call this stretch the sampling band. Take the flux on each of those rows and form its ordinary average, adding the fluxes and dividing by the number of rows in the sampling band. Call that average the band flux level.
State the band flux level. 52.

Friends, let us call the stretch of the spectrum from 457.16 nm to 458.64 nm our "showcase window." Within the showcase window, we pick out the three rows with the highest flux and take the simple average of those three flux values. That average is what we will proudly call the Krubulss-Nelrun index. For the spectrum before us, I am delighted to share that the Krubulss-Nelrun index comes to 57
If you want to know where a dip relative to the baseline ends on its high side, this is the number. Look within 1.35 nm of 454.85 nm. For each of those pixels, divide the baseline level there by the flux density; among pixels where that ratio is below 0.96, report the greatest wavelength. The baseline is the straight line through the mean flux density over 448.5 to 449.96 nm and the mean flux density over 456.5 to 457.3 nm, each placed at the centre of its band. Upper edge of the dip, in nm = 455.323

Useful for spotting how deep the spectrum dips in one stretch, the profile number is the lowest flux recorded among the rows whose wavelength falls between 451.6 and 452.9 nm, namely 45.42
